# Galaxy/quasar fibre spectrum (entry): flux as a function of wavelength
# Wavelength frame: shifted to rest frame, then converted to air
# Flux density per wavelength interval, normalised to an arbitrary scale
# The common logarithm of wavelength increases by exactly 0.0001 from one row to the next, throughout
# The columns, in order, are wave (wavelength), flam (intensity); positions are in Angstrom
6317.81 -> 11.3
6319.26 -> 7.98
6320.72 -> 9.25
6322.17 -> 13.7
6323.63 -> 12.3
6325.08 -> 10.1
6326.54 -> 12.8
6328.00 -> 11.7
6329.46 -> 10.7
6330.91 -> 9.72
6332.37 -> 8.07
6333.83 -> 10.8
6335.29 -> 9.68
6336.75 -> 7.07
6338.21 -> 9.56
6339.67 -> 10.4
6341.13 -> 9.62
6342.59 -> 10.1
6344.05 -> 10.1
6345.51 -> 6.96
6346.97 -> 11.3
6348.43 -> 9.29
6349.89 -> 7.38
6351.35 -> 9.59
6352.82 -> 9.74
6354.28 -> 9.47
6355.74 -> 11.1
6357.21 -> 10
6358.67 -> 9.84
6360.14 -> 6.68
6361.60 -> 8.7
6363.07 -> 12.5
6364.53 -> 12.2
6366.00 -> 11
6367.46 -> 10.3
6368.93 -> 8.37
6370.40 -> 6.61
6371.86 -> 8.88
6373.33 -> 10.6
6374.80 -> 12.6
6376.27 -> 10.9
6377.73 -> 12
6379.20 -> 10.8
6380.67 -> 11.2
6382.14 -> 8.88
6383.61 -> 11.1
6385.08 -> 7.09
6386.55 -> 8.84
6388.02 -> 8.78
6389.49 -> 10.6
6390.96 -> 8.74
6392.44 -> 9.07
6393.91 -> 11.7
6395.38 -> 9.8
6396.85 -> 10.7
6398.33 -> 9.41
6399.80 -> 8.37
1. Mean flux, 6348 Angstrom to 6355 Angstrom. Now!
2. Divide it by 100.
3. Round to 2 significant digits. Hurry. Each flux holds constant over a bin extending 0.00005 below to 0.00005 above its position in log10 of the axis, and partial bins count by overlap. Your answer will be 0.091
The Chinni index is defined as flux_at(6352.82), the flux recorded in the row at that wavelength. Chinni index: 9.74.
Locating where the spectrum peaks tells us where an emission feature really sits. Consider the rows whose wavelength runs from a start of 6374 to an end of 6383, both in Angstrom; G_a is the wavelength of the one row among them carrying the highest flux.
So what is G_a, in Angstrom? 6374.80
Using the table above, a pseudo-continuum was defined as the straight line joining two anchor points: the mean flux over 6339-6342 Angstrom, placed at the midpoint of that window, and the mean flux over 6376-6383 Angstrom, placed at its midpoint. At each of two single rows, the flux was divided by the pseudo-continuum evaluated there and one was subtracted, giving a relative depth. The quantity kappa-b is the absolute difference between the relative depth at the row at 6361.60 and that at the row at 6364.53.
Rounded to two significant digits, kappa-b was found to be 0.33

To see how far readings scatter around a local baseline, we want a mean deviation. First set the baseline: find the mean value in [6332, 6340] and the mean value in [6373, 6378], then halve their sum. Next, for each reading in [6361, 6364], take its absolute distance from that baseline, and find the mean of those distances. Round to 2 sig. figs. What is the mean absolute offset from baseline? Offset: 1.9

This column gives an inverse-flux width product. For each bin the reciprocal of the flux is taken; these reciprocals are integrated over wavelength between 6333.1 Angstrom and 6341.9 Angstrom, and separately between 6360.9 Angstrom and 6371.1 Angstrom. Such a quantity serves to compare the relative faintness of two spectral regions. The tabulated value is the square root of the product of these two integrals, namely 1.0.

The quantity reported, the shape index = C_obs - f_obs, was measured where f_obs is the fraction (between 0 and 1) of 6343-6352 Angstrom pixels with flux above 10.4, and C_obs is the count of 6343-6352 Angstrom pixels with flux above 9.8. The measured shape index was 1.8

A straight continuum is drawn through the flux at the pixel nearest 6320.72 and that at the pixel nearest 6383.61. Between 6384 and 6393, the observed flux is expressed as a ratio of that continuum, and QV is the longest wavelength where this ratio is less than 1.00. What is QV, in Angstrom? 6392.44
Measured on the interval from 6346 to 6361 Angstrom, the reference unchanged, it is 6360.14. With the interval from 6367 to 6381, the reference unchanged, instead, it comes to 6379.20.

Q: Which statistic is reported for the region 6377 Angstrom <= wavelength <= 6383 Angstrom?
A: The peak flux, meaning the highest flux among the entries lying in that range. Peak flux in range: 12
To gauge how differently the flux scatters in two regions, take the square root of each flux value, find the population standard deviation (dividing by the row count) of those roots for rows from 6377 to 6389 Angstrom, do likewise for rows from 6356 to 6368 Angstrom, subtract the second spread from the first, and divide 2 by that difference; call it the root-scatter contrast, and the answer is -63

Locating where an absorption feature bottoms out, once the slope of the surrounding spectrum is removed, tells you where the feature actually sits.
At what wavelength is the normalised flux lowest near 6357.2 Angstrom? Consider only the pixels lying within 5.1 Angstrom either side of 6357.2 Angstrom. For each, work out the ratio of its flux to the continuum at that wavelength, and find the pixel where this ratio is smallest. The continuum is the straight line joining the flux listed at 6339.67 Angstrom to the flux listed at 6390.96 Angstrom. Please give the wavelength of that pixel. 6360.14 Angstrom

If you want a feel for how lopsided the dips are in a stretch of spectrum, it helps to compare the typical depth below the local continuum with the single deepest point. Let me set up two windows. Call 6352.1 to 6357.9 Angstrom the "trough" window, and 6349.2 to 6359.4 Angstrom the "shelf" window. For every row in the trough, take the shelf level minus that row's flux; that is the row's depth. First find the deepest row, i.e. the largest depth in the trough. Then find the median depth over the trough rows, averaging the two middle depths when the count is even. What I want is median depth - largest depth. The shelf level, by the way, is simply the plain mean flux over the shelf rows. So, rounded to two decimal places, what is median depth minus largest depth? -0.40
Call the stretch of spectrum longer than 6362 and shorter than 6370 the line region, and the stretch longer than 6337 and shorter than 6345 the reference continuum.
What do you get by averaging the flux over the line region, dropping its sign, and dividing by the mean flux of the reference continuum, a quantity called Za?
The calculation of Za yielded 1.09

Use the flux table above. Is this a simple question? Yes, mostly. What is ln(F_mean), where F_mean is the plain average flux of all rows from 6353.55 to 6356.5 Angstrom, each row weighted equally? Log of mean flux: 2.33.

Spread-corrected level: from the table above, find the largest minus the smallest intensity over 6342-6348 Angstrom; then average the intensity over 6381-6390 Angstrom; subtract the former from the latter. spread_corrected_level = 4.9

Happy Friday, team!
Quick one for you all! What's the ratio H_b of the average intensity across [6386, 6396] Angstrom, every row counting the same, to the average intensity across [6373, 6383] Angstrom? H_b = 0.88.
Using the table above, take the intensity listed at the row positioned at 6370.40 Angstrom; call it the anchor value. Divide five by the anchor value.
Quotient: 0.76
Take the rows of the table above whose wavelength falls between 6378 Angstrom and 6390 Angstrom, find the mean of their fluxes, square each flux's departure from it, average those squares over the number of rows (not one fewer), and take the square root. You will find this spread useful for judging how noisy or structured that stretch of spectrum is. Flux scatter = 1.4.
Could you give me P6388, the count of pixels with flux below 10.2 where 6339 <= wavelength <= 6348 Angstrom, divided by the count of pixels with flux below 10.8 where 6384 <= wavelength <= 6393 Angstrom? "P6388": 0.67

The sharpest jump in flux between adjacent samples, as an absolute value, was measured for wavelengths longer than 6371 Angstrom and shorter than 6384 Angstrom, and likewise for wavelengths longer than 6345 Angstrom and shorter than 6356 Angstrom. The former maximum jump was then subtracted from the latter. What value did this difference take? 2.0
